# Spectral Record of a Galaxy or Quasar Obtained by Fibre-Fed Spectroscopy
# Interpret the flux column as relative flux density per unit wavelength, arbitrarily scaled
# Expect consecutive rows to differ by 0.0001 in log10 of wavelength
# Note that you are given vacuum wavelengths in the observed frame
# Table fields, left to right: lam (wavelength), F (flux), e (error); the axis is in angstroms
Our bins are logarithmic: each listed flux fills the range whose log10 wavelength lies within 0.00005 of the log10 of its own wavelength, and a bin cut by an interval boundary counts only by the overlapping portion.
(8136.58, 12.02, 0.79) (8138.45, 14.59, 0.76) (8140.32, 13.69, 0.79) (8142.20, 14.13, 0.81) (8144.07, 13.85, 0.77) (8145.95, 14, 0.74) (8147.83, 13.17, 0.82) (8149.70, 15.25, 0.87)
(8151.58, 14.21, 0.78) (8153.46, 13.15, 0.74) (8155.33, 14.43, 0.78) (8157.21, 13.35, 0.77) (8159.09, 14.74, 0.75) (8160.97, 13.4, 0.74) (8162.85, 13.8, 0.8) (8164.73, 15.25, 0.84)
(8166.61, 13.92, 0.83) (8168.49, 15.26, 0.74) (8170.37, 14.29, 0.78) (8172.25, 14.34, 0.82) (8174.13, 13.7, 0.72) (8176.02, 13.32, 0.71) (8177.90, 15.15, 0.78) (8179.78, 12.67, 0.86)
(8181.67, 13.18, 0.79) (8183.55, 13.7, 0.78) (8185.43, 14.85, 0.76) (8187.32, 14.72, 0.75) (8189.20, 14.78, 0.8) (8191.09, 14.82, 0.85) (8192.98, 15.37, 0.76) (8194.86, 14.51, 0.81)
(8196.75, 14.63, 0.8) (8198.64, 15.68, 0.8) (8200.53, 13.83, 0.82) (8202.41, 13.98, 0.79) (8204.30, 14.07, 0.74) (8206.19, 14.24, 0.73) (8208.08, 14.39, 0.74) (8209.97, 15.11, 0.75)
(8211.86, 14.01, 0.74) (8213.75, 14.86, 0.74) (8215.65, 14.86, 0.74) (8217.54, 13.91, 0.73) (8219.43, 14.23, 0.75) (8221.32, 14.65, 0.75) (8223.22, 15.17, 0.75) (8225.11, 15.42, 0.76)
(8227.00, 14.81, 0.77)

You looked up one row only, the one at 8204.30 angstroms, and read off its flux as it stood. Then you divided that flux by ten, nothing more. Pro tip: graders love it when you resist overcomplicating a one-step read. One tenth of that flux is 1.41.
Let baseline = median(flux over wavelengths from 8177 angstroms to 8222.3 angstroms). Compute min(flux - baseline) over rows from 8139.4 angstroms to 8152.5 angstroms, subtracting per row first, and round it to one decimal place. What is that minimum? -1.4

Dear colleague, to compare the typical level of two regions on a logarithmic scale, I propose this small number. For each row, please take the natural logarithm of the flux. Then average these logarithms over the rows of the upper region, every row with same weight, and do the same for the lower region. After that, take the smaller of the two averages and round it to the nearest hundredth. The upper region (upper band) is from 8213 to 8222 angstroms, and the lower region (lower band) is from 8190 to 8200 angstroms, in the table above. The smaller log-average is 2.67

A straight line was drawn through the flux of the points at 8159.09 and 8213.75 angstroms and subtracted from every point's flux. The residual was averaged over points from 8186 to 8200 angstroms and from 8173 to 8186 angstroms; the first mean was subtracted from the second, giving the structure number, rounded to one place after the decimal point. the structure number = -1.1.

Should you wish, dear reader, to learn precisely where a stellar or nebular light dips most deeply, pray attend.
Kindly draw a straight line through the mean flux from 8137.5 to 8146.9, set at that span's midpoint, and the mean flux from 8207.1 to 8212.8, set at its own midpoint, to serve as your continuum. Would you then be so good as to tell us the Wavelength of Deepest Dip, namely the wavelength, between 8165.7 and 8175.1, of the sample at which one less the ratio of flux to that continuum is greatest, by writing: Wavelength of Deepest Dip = 8174.13 angstroms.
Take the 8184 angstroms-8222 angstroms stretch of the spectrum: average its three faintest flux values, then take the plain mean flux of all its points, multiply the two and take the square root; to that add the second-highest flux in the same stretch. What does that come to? 29.6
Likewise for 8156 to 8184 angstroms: 28.8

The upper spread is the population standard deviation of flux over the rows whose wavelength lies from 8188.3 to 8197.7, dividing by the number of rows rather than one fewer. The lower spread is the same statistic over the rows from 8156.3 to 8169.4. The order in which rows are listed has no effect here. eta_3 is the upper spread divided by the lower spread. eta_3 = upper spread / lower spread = 0.39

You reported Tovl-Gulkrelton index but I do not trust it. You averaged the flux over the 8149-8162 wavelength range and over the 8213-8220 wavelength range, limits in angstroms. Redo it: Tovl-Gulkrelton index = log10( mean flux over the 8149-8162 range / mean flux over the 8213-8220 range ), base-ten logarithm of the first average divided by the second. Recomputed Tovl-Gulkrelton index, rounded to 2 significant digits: -0.012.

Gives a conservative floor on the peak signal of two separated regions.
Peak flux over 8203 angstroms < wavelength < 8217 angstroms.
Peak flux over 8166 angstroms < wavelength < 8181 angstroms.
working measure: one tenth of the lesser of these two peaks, 1.51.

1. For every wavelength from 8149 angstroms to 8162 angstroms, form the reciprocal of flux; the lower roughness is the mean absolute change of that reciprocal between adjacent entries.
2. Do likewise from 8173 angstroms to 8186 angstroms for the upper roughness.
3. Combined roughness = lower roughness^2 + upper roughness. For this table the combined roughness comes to 0.0060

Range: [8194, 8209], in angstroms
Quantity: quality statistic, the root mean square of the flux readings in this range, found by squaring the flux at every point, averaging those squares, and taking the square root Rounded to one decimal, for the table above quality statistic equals 14.4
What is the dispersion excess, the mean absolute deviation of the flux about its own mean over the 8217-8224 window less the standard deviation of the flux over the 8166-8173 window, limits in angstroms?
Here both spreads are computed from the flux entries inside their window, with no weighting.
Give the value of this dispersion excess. -0.1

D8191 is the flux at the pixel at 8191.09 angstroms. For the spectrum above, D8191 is 14.82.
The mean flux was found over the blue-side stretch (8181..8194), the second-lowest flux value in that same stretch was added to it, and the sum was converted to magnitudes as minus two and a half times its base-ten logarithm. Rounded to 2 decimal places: -3.63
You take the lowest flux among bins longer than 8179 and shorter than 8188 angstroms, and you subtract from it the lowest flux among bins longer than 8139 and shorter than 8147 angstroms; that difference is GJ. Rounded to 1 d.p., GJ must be -1.0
